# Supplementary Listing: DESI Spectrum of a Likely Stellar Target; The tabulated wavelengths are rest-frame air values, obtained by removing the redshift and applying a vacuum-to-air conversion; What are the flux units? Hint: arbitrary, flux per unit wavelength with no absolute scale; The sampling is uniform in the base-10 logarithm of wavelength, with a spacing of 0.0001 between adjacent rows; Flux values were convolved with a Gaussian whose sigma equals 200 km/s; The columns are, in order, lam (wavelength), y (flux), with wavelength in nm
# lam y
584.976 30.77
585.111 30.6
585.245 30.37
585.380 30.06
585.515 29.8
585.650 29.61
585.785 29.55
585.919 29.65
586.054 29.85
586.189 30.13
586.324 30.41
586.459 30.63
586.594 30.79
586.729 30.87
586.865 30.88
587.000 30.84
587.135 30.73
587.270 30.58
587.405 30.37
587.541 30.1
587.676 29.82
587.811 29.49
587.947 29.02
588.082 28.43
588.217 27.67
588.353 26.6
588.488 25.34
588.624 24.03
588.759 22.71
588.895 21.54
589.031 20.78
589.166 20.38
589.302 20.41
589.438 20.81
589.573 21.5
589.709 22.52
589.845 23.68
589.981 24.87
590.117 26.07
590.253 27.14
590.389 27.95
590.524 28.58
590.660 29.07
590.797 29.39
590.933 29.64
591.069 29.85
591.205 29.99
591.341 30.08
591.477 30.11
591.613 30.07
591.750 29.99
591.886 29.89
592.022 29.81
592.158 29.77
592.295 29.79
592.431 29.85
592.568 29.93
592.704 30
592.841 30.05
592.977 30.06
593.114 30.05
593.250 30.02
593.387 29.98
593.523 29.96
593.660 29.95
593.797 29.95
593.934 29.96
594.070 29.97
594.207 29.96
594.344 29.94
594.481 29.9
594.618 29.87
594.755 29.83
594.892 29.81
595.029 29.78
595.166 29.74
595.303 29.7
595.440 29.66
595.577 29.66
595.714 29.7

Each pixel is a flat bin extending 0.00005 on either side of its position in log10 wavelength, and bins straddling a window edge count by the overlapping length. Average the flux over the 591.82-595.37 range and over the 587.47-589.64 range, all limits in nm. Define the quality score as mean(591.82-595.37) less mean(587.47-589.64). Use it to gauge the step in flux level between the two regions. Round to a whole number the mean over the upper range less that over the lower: 5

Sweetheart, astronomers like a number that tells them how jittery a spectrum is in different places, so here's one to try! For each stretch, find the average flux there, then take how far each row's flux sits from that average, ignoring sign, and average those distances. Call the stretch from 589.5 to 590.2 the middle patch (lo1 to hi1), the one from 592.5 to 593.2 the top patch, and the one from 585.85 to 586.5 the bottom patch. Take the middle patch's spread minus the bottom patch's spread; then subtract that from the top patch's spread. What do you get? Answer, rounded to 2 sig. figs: -1.0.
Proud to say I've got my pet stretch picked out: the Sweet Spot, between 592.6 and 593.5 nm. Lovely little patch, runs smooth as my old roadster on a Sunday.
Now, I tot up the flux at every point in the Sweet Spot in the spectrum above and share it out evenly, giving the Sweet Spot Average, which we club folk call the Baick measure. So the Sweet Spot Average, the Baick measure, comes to 30.0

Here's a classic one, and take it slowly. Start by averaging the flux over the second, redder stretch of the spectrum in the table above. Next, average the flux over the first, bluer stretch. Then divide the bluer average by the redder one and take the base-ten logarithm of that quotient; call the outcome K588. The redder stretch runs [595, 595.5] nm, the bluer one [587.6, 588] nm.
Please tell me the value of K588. -0.004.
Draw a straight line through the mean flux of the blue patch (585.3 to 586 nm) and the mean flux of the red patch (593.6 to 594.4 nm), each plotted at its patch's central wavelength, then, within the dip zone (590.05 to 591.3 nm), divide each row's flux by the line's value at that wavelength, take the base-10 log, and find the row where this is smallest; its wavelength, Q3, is 590.117 nm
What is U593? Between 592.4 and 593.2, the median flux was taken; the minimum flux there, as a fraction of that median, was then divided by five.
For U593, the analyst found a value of 0.1988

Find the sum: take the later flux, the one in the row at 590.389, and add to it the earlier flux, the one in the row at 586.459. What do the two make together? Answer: 58.6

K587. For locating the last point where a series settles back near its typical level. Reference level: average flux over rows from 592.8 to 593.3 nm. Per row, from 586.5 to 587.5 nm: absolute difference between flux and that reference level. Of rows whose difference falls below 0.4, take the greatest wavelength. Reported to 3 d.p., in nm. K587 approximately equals 587.405 nm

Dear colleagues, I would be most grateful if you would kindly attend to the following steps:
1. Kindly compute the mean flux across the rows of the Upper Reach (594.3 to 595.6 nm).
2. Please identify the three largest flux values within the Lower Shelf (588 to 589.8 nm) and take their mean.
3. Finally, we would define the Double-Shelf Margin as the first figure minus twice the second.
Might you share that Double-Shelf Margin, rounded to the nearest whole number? -25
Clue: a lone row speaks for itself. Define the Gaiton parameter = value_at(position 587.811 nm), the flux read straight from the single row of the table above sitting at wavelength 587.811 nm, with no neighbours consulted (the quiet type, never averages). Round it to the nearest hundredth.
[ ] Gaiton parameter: 29.49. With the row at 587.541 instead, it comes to 30.10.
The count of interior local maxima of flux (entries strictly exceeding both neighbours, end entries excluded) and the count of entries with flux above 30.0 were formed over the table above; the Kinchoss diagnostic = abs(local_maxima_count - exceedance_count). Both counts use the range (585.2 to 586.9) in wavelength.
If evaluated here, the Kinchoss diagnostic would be 8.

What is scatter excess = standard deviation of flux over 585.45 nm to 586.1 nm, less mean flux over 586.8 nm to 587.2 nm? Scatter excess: -30.7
